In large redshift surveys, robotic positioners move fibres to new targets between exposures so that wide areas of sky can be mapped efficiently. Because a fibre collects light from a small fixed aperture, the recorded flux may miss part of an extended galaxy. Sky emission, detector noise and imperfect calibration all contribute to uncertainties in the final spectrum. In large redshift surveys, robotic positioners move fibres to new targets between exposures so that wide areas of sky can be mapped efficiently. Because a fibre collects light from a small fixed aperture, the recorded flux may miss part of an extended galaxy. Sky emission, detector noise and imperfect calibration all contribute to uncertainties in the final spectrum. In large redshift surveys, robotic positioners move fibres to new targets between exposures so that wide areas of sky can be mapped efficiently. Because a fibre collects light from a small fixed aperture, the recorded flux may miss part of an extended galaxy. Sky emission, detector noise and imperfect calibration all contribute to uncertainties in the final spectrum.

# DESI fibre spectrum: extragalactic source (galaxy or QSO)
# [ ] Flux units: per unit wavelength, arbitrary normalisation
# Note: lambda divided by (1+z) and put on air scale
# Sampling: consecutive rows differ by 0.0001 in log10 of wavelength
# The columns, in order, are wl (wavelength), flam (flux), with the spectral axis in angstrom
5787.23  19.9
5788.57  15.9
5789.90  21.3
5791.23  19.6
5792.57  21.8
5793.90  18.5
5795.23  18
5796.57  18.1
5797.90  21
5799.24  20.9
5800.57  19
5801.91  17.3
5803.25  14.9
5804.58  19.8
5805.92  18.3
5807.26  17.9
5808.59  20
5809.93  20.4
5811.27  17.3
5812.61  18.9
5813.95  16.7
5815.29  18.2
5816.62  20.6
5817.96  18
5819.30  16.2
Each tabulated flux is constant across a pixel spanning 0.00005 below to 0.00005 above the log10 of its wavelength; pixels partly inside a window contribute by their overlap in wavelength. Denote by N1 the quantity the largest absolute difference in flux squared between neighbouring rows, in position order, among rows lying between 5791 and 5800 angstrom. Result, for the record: 133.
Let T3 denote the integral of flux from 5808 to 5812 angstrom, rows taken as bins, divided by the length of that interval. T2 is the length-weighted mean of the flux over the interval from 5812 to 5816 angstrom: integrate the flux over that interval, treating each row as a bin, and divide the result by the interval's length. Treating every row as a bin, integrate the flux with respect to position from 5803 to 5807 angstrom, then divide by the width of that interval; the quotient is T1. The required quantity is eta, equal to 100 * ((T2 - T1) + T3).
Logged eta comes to 1918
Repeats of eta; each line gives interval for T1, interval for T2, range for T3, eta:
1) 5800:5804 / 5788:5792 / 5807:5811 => 2140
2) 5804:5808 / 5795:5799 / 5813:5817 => 1905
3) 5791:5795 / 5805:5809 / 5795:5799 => 1824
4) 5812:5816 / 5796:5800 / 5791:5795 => 2187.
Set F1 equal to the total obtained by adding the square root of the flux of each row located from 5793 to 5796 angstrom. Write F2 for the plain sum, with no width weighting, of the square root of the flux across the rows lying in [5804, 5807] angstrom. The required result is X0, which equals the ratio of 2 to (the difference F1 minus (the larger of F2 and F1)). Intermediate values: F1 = 8.5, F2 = 8.7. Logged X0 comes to -10.9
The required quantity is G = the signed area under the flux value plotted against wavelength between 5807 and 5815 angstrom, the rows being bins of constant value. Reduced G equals 148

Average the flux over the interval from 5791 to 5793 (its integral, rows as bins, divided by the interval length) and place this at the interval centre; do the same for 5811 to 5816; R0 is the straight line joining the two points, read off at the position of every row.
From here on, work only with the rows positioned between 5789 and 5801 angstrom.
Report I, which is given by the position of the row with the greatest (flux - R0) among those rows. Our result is 5792.57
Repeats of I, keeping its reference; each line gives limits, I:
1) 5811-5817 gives 5816.62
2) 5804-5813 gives 5809.93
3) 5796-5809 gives 5808.59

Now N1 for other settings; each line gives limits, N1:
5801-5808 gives 170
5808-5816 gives 117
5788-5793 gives 201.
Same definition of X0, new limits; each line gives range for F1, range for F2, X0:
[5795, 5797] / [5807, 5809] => -9.7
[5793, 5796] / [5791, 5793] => -3.6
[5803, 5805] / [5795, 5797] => -10.7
